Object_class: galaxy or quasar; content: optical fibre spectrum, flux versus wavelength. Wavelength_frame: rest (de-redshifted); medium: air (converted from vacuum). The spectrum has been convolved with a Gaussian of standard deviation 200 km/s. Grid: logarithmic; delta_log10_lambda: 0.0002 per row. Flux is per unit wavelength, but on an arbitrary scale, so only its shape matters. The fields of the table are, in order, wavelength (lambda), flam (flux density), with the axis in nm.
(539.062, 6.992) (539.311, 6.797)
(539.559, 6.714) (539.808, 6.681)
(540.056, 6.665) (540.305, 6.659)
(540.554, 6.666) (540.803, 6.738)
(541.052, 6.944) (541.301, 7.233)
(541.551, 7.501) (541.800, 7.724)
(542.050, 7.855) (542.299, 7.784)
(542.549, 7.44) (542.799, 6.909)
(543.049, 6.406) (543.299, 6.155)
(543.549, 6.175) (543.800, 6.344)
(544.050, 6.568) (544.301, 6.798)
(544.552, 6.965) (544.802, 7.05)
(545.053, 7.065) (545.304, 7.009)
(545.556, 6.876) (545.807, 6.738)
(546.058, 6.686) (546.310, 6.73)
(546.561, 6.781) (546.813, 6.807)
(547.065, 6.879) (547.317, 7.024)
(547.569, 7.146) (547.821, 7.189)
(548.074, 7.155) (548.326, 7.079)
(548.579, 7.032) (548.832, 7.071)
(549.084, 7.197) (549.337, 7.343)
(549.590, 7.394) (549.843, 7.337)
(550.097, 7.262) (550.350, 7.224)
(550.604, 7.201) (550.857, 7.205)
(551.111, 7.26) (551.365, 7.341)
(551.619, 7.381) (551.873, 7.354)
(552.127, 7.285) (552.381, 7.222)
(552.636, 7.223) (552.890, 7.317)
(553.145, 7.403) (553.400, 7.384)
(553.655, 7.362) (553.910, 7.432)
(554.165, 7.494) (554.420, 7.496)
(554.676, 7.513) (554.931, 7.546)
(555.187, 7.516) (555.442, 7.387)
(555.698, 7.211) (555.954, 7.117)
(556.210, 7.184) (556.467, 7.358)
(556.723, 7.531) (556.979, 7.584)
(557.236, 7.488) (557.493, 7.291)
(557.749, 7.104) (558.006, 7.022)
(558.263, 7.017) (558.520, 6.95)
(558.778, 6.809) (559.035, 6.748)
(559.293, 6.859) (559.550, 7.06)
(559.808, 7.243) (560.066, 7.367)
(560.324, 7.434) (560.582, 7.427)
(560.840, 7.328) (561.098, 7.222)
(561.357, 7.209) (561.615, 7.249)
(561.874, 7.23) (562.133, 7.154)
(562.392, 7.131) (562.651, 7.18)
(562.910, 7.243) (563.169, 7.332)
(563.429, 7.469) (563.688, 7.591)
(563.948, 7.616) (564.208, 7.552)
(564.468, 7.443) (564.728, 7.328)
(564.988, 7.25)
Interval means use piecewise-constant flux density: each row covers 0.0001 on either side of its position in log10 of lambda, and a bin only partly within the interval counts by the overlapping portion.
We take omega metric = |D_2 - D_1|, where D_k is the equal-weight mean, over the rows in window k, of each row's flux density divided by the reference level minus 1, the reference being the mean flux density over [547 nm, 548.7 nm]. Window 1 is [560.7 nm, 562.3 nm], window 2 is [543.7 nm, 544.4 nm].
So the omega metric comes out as 0.09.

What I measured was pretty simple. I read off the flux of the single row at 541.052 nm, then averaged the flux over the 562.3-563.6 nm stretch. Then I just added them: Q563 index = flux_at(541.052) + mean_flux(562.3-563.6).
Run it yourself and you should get 14.2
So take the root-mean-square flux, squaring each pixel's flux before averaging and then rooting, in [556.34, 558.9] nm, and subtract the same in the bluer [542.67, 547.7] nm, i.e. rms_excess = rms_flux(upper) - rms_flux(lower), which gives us 0.46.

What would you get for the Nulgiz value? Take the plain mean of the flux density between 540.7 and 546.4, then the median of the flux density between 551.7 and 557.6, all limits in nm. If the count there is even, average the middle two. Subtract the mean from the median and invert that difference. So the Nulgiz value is 2.3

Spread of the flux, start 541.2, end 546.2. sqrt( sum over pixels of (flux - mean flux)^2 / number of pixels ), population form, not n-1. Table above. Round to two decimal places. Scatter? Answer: 0.50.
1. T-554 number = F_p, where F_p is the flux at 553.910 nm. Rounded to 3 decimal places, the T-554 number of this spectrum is 7.432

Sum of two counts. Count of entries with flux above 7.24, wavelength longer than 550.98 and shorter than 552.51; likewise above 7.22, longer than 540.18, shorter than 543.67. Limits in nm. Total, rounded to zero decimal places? 11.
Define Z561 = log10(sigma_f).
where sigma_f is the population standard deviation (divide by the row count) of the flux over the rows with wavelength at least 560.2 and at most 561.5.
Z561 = -1.02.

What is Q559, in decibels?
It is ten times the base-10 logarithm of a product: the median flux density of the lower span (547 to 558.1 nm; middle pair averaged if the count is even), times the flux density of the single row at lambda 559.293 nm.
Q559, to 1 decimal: 17.0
